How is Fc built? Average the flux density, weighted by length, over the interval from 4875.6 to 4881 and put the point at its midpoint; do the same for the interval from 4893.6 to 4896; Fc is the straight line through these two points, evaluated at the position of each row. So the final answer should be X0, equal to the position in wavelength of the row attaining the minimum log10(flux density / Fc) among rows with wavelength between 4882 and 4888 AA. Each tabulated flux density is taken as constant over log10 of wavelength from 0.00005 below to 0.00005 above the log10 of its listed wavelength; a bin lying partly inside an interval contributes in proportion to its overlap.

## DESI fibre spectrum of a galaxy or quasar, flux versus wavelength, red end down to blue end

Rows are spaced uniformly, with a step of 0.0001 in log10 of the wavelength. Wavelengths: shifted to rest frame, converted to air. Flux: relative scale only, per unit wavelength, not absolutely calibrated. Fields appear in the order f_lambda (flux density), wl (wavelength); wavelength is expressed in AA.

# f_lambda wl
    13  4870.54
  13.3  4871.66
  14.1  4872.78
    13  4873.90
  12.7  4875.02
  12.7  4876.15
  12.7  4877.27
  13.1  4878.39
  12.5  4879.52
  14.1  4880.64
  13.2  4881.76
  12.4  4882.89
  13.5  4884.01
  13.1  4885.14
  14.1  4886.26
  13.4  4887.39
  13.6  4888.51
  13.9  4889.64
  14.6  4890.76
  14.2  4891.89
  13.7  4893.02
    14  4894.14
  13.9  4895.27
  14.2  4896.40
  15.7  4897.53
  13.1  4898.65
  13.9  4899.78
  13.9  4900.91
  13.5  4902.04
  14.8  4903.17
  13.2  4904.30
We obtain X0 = 4882.89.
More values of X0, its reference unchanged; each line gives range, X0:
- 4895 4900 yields 4898.65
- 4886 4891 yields 4887.39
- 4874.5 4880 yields 4879.52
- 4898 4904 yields 4898.65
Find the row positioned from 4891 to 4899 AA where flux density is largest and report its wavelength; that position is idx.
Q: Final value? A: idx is 4897.53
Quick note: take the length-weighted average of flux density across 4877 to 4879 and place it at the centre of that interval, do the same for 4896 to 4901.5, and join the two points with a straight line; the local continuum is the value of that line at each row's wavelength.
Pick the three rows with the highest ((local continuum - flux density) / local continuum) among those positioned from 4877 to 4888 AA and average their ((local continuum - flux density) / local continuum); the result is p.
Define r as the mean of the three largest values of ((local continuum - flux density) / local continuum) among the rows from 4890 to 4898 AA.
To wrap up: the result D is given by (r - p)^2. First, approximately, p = 0.038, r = 0.001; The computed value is 0.0014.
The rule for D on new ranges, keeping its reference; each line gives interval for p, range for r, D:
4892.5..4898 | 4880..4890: 0.0007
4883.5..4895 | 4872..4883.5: 0.0007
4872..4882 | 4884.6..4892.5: 0.0002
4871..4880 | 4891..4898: 0.0003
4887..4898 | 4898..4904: 0.0023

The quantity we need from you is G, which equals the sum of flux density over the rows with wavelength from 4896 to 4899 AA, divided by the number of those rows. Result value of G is 14.3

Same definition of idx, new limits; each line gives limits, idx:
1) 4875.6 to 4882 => 4880.64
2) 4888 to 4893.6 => 4890.76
